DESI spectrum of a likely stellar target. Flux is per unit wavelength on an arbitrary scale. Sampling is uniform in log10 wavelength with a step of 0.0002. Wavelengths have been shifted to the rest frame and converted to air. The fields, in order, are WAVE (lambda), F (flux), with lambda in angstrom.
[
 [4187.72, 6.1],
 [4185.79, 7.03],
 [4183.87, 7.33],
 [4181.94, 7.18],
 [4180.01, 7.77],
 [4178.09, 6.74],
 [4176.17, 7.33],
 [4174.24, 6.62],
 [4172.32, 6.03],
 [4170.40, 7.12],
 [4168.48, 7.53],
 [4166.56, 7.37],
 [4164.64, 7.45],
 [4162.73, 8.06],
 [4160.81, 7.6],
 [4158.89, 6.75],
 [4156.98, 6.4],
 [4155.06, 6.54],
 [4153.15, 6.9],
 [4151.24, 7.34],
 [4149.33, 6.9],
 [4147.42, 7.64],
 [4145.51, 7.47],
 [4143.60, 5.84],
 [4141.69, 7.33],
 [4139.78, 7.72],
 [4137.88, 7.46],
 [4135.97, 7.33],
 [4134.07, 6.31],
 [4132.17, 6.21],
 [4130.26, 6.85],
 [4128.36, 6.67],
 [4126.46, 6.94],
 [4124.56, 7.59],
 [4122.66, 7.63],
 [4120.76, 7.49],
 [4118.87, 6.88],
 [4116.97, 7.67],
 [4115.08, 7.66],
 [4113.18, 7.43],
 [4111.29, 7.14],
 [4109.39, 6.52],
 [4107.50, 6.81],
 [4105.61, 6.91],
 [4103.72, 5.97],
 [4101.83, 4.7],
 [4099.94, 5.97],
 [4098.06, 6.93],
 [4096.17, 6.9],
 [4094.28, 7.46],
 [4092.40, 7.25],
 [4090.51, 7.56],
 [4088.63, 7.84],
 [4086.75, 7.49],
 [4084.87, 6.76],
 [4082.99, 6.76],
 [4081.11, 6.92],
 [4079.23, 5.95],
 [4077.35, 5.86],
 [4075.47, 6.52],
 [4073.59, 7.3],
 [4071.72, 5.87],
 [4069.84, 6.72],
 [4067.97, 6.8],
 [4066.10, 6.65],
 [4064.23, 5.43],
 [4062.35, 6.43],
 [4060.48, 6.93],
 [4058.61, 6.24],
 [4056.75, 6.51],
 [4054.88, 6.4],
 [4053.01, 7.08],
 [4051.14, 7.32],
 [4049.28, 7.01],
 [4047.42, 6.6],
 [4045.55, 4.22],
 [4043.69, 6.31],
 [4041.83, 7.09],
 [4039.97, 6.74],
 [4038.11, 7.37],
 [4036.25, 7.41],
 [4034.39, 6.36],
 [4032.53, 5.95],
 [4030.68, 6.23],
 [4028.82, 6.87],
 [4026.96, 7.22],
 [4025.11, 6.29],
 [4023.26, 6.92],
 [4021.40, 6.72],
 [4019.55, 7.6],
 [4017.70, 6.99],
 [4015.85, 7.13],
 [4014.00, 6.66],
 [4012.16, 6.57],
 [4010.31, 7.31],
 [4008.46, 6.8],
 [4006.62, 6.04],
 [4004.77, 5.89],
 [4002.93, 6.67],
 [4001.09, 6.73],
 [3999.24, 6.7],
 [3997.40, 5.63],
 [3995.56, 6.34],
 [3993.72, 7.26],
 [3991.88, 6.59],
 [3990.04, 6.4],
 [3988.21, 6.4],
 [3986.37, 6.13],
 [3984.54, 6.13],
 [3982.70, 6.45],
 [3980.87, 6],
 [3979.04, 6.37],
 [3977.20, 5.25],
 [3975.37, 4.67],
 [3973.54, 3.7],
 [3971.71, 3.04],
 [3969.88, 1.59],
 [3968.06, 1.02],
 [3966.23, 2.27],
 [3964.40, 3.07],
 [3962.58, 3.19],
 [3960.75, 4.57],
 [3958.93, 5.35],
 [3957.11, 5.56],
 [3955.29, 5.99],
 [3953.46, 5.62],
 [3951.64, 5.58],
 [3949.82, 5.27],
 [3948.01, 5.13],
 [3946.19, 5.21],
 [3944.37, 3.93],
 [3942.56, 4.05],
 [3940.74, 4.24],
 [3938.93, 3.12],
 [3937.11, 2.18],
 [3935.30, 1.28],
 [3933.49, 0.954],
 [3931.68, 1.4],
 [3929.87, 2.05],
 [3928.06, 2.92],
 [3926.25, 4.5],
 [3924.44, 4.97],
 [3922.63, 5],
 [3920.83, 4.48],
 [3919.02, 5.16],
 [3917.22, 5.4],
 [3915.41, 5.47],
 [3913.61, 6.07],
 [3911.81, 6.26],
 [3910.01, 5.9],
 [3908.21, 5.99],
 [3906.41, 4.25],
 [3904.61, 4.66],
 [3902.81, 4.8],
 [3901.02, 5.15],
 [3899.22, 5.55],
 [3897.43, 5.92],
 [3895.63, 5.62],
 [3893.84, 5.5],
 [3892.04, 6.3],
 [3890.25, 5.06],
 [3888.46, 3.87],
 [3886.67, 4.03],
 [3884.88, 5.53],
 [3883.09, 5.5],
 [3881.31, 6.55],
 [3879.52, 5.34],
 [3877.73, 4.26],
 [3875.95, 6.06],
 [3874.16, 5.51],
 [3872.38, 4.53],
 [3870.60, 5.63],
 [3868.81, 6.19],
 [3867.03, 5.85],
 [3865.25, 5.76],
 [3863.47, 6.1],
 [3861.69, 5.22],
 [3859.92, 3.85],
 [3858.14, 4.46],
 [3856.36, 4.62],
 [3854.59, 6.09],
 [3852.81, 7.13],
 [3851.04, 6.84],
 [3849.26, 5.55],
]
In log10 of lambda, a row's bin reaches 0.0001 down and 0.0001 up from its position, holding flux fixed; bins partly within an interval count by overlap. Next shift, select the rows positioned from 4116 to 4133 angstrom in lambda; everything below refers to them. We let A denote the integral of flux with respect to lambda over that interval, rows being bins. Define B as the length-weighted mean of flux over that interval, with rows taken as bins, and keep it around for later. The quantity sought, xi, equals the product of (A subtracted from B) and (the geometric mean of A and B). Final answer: -3335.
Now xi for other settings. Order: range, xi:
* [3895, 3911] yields -1695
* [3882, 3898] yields -1661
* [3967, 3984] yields -1197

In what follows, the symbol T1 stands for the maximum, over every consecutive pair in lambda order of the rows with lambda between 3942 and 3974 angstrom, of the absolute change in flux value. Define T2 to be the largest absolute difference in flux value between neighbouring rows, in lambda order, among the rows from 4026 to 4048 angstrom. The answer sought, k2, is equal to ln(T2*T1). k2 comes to 1.24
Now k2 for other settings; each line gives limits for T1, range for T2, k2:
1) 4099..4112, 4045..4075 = 1.11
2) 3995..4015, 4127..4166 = 0.56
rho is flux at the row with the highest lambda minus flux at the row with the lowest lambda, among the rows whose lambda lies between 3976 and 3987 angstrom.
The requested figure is 0.88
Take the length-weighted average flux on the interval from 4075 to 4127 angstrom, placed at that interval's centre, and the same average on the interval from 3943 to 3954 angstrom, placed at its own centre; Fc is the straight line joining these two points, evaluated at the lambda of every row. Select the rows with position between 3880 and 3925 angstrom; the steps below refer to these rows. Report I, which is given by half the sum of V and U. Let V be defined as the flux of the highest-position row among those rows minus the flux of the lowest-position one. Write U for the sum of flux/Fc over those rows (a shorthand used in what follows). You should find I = 14.0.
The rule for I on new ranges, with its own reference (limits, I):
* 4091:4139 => 12.3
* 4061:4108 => 12.5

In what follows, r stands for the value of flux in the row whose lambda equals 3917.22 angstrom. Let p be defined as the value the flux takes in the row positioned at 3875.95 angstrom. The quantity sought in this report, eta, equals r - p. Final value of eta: -0.7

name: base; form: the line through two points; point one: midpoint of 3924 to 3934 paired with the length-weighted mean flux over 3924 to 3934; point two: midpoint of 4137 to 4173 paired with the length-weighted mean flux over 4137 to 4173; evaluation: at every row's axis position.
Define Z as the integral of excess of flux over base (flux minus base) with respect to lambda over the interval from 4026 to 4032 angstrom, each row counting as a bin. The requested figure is 12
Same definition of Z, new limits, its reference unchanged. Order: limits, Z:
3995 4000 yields 11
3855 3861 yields 19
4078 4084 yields 5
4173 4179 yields -4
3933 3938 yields -7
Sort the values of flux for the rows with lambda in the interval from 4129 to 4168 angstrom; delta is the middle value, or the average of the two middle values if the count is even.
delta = 7.3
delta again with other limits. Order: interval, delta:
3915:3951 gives 4.4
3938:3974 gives 4.1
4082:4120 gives 6.9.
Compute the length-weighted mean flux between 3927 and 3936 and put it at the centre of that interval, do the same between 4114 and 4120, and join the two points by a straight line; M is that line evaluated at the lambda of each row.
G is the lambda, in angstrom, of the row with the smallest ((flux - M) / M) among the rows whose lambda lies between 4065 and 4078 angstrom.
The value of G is 4077.35 angstrom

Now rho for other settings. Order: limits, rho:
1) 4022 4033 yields -0.97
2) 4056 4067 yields 0.14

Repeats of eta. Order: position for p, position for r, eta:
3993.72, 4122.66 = 0.4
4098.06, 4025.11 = -0.6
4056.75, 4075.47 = 0.0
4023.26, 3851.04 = -0.1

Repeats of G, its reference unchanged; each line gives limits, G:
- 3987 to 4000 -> 3997.40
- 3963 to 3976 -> 3968.06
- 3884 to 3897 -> 3895.63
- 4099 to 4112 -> 4101.83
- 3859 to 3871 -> 3870.60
